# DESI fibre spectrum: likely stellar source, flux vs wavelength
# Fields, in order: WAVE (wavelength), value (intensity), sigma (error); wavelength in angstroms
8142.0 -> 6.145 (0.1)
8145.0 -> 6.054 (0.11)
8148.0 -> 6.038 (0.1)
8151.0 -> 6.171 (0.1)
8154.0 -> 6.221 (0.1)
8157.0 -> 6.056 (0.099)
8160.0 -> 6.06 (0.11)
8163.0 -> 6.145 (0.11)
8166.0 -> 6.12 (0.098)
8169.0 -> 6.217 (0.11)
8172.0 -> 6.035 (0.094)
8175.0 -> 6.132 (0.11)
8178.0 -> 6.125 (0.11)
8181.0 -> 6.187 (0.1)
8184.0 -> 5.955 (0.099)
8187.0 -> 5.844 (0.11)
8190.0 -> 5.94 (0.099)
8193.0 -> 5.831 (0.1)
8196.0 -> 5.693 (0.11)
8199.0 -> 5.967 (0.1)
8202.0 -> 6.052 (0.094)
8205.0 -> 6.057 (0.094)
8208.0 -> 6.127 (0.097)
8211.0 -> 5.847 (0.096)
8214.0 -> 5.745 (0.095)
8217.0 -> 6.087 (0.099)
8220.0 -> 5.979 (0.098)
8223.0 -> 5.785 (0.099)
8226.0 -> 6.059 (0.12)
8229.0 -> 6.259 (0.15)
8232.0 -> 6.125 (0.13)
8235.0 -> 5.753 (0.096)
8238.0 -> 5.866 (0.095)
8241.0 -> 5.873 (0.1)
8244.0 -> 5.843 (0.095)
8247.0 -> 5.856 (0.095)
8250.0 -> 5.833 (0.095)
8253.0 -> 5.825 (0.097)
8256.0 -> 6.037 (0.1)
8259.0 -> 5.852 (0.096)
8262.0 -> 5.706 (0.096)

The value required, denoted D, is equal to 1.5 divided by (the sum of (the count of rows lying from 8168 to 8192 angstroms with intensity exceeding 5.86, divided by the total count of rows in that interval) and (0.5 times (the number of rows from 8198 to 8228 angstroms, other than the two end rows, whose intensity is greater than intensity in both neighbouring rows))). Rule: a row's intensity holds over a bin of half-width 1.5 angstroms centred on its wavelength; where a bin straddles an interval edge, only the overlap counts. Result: 0.80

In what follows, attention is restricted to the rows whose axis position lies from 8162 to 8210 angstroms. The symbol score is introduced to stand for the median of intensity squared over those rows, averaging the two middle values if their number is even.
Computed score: 36.7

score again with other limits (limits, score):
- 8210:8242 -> 34.5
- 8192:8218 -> 35.6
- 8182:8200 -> 34.7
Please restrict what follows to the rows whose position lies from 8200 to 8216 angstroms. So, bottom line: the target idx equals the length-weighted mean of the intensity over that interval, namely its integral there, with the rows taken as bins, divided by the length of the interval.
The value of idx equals 5.97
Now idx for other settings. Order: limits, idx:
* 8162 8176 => 6.13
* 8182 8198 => 5.87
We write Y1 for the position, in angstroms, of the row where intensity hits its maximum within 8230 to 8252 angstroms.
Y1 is 8232.0 angstroms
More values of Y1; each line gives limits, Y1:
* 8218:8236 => 8229.0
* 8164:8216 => 8169.0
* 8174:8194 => 8181.0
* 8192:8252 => 8229.0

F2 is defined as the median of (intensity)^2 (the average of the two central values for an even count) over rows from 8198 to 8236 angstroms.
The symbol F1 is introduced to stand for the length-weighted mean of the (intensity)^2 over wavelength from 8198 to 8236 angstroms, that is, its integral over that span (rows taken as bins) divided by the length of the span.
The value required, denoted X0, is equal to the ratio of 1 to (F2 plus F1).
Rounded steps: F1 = 35.9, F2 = 36.6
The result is 0.0138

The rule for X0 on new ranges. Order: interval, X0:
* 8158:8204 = 0.0137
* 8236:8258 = 0.0145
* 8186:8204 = 0.0144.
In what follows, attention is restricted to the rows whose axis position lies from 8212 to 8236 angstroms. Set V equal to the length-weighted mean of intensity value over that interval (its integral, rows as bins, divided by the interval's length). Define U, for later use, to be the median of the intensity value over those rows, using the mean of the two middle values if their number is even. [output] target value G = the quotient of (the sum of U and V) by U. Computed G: 1.99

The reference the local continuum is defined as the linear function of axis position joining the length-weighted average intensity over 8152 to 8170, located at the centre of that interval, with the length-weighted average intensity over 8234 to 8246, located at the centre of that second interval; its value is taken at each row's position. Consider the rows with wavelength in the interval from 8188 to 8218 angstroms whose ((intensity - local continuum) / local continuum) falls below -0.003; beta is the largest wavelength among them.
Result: 8214.0 angstroms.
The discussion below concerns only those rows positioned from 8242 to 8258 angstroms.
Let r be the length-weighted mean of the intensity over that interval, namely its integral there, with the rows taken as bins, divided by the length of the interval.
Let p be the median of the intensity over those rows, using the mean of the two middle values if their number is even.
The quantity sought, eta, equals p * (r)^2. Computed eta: 202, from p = 5.84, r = 5.88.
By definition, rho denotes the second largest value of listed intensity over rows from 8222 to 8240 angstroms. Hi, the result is 6.125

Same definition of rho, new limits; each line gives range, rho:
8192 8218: 6.087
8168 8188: 6.187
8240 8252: 5.856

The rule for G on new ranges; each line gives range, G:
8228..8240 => 2.00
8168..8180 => 2.00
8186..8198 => 2.00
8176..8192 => 2.01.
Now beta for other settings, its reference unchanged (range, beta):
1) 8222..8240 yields 8235.0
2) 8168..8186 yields 8184.0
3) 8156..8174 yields 8172.0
